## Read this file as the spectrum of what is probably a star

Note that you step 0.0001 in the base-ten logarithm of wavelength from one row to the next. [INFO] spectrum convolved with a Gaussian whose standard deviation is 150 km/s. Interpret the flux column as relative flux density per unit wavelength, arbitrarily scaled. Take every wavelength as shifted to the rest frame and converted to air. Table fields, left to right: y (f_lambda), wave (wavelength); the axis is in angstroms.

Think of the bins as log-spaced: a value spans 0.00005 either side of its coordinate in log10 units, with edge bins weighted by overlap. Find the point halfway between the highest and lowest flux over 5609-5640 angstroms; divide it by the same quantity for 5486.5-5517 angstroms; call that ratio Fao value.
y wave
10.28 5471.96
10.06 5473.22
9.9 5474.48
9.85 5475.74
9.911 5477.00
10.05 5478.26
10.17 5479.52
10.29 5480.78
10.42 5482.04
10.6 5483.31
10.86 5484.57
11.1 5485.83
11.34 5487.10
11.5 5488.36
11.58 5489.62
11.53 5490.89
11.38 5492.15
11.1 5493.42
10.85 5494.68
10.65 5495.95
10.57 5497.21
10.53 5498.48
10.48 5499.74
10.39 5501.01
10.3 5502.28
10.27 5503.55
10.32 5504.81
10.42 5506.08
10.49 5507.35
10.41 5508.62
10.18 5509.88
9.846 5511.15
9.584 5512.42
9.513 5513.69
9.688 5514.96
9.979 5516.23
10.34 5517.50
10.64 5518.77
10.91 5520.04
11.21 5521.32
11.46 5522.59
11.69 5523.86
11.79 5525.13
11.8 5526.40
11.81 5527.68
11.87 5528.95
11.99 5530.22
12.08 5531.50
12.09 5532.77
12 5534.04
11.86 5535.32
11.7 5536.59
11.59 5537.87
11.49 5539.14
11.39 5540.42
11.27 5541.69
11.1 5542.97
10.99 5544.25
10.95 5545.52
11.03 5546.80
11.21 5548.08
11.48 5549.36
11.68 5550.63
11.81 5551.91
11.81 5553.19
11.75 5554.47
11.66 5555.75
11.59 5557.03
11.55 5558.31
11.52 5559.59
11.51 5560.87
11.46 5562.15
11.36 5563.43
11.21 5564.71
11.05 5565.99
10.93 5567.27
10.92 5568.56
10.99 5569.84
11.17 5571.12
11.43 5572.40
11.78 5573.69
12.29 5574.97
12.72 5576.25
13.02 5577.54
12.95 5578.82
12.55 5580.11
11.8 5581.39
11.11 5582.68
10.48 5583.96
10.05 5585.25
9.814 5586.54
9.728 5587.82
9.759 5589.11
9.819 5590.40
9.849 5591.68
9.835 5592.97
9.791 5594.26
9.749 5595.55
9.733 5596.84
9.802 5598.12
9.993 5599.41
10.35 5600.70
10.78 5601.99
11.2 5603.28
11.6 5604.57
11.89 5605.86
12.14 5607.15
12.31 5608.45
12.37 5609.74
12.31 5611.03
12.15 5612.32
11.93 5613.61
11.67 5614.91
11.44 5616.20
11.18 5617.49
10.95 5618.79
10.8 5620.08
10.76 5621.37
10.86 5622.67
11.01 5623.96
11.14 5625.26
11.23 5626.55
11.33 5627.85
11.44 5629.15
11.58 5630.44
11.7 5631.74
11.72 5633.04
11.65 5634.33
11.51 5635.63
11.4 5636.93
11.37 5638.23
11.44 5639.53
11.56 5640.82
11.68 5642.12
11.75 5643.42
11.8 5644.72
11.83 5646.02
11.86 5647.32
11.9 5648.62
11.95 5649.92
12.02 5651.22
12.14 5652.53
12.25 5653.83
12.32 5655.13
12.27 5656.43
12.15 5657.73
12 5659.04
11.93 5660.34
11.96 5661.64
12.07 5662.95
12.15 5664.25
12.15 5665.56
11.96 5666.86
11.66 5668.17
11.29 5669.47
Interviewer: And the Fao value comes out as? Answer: 1.10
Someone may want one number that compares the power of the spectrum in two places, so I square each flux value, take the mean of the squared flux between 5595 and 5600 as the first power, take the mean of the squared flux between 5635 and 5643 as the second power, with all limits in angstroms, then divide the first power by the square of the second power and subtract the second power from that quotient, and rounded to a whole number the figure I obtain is -132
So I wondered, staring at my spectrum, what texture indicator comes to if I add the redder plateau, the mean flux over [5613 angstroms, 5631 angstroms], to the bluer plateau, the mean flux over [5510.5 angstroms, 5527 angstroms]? 21.9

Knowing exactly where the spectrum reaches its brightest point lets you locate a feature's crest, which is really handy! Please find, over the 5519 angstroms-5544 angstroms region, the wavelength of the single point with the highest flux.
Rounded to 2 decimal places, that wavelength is 5532.77 angstroms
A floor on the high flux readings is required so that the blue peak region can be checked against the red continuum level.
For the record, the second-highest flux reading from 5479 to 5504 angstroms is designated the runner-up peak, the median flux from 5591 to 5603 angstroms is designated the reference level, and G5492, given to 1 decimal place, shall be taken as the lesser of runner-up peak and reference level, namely 9.8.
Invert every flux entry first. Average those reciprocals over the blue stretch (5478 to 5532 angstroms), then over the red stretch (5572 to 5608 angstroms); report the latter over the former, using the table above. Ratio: 0.99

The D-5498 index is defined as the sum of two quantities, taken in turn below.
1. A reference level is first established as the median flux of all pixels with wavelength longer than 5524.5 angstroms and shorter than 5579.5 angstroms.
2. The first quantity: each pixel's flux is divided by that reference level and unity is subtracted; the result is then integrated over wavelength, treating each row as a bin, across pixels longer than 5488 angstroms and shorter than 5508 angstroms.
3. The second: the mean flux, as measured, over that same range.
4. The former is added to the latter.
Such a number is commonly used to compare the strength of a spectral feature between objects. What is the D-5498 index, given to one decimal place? 9.3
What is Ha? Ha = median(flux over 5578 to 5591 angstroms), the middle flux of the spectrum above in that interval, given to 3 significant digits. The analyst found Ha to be 10.3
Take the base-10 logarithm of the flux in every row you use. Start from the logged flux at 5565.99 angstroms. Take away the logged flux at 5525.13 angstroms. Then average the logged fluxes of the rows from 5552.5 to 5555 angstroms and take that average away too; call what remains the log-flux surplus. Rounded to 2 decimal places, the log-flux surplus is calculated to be -1.10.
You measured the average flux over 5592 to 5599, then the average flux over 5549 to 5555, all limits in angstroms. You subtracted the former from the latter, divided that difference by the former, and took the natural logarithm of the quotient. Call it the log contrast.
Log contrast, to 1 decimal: -1.6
